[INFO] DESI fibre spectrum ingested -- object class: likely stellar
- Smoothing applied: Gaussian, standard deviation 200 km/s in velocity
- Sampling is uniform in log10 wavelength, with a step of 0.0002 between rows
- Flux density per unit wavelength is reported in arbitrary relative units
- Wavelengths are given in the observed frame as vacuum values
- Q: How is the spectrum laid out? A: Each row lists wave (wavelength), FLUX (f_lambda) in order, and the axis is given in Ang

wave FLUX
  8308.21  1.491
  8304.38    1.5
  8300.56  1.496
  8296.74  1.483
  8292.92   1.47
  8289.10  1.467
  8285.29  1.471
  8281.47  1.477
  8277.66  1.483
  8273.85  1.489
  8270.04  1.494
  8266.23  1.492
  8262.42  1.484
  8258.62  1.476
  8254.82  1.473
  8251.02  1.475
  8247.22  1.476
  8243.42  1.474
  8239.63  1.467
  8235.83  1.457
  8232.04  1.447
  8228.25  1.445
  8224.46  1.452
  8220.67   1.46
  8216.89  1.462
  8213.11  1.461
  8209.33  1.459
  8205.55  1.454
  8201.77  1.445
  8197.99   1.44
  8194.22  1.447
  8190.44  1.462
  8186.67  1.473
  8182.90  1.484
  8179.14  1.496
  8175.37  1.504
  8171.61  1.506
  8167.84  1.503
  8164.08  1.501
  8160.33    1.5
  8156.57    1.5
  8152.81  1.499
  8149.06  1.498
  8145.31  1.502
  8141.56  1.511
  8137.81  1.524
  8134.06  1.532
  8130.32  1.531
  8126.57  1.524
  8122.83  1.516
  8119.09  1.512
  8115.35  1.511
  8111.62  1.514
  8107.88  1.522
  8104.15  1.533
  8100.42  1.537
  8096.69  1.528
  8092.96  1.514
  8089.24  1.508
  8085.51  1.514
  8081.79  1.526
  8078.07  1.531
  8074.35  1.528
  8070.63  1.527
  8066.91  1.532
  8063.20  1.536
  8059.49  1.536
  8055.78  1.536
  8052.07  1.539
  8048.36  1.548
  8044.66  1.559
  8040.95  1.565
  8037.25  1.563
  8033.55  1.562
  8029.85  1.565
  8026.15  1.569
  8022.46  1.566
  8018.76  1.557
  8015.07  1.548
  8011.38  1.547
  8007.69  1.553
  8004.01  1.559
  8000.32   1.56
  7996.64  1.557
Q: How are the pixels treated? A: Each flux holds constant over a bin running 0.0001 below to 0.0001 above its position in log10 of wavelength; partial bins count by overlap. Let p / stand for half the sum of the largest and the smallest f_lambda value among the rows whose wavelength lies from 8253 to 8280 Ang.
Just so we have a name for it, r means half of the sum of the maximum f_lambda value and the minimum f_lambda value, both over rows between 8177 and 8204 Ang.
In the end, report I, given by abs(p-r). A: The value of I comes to 0.02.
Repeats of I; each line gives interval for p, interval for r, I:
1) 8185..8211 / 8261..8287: 0.03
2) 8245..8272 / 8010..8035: 0.07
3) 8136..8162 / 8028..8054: 0.04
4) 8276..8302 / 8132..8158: 0.03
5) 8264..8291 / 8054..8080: 0.05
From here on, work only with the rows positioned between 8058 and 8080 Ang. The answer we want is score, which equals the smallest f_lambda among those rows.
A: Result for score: 1.527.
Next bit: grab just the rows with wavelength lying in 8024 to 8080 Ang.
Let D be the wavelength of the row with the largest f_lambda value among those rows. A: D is 8026.15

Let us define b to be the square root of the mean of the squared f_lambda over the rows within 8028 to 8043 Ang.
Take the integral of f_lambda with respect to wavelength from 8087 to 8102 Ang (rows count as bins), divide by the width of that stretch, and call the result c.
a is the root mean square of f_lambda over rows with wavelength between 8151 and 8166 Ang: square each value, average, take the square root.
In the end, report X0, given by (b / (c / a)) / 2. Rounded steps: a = 1.50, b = 1.56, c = 1.52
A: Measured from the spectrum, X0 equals 0.77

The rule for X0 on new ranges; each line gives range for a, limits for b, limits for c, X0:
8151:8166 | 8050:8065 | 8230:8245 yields 0.79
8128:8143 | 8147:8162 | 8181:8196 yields 0.78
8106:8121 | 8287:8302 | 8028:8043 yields 0.72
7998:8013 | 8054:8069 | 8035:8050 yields 0.77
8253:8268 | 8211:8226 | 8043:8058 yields 0.70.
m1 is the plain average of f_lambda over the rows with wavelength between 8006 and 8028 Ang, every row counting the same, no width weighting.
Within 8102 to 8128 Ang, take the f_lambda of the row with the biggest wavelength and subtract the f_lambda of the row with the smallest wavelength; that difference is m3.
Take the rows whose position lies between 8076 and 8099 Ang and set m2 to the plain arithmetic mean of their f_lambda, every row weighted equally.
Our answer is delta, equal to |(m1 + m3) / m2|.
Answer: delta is 1.02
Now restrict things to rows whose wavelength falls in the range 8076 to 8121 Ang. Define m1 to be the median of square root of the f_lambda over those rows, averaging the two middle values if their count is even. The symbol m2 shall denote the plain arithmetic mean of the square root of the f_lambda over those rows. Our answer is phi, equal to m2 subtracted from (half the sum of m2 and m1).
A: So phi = -0.0006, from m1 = 1.23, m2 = 1.23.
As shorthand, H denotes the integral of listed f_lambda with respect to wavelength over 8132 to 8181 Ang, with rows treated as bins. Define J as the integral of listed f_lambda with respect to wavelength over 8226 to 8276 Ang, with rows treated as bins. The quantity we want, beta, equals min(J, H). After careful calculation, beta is 73.6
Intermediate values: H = 73.8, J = 73.6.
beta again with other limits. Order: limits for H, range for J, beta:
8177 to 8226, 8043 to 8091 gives 71.6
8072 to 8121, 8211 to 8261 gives 73.2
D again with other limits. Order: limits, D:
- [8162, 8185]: 8171.61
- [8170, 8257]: 8171.61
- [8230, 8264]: 8262.42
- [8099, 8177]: 8100.42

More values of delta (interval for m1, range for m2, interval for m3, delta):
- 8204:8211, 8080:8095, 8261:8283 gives 0.96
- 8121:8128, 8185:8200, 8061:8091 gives 1.03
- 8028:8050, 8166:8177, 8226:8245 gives 1.06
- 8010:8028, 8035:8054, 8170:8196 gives 0.96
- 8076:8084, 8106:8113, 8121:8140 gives 1.01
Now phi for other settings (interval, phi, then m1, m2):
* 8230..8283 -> 0.0000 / 1.21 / 1.21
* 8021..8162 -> -0.0003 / 1.24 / 1.24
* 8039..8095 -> -0.0002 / 1.24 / 1.24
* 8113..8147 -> -0.0004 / 1.23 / 1.23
